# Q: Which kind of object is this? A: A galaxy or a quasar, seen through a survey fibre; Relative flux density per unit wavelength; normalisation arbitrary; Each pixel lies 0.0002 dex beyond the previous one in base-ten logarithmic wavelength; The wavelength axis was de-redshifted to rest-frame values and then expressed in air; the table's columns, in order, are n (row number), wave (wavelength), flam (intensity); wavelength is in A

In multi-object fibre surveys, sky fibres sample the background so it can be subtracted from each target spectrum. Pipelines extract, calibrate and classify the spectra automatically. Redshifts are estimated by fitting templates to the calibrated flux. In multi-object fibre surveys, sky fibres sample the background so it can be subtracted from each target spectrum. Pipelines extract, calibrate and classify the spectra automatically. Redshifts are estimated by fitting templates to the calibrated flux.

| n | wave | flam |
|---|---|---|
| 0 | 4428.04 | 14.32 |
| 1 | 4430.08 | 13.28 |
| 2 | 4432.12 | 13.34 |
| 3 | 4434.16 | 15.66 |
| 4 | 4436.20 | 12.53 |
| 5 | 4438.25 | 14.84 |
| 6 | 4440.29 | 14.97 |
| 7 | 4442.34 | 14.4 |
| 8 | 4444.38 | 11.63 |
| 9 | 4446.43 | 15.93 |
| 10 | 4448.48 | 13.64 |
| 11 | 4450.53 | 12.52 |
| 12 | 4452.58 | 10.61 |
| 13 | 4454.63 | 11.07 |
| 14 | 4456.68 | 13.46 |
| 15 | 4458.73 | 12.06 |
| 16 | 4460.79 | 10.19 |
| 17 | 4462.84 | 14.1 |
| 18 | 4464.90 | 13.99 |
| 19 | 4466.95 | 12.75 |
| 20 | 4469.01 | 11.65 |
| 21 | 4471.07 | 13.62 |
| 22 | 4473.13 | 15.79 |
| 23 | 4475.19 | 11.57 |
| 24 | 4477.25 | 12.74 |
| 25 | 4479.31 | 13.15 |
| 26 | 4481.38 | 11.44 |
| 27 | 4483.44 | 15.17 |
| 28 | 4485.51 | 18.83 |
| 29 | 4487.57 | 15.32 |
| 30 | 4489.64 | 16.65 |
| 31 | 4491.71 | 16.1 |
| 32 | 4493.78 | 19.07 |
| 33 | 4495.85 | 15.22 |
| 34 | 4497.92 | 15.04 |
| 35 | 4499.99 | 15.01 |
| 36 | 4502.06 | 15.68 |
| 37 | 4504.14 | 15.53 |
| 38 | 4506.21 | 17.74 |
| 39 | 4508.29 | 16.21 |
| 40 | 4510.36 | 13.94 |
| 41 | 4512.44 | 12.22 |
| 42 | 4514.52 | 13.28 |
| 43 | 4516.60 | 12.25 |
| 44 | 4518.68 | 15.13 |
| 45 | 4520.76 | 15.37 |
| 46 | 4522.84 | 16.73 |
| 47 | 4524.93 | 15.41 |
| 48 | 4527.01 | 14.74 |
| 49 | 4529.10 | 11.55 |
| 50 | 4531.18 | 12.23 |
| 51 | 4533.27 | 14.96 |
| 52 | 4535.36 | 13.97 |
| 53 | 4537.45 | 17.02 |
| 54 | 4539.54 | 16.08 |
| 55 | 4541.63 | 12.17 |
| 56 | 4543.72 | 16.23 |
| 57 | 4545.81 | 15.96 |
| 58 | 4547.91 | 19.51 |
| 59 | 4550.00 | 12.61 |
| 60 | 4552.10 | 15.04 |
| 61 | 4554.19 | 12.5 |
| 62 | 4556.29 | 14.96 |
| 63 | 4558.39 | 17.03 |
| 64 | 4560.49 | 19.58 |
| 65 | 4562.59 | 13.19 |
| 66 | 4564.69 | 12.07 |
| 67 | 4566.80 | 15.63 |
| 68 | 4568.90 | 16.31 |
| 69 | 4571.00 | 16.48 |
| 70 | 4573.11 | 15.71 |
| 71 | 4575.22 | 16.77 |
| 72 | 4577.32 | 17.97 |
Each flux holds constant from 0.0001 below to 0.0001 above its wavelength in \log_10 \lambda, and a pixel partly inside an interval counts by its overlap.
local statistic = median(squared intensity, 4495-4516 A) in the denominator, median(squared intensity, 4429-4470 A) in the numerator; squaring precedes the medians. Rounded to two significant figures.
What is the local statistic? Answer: 0.77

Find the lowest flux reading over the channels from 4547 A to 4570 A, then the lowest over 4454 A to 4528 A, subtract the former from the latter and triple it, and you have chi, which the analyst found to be -5.6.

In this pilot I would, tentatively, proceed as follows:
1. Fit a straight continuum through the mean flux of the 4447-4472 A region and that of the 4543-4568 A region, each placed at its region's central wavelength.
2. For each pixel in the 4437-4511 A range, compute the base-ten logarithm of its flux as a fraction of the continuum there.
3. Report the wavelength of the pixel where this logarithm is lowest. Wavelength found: 4460.79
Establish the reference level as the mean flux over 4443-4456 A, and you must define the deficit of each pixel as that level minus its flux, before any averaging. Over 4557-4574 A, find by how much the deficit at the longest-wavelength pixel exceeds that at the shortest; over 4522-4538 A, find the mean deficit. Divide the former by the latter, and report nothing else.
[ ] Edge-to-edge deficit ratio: -0.7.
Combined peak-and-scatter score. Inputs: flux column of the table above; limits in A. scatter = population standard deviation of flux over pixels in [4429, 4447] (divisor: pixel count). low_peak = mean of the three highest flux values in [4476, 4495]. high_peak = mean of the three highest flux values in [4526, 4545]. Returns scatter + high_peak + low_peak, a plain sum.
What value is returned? 36.0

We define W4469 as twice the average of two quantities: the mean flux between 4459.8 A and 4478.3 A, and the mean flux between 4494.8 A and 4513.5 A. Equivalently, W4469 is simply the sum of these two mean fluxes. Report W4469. 28.1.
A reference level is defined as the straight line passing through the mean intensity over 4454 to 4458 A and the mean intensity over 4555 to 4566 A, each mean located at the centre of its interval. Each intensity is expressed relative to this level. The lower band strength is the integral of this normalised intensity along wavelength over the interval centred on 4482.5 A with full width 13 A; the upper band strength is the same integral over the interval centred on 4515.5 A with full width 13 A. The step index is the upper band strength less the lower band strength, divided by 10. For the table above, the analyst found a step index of -0.15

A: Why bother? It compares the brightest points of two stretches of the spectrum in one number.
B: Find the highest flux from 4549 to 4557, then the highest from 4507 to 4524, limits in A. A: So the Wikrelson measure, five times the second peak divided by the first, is 5.6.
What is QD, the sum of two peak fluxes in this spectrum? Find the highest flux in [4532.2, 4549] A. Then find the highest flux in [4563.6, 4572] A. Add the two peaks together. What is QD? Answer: 36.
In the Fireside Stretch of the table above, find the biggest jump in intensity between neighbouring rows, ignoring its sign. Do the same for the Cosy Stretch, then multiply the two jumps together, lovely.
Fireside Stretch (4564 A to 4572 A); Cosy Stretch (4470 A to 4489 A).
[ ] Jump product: 15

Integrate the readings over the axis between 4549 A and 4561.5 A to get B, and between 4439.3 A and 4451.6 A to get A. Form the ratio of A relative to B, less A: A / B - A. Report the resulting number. -169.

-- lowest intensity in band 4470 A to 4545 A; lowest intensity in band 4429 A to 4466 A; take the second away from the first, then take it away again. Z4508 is -8.9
